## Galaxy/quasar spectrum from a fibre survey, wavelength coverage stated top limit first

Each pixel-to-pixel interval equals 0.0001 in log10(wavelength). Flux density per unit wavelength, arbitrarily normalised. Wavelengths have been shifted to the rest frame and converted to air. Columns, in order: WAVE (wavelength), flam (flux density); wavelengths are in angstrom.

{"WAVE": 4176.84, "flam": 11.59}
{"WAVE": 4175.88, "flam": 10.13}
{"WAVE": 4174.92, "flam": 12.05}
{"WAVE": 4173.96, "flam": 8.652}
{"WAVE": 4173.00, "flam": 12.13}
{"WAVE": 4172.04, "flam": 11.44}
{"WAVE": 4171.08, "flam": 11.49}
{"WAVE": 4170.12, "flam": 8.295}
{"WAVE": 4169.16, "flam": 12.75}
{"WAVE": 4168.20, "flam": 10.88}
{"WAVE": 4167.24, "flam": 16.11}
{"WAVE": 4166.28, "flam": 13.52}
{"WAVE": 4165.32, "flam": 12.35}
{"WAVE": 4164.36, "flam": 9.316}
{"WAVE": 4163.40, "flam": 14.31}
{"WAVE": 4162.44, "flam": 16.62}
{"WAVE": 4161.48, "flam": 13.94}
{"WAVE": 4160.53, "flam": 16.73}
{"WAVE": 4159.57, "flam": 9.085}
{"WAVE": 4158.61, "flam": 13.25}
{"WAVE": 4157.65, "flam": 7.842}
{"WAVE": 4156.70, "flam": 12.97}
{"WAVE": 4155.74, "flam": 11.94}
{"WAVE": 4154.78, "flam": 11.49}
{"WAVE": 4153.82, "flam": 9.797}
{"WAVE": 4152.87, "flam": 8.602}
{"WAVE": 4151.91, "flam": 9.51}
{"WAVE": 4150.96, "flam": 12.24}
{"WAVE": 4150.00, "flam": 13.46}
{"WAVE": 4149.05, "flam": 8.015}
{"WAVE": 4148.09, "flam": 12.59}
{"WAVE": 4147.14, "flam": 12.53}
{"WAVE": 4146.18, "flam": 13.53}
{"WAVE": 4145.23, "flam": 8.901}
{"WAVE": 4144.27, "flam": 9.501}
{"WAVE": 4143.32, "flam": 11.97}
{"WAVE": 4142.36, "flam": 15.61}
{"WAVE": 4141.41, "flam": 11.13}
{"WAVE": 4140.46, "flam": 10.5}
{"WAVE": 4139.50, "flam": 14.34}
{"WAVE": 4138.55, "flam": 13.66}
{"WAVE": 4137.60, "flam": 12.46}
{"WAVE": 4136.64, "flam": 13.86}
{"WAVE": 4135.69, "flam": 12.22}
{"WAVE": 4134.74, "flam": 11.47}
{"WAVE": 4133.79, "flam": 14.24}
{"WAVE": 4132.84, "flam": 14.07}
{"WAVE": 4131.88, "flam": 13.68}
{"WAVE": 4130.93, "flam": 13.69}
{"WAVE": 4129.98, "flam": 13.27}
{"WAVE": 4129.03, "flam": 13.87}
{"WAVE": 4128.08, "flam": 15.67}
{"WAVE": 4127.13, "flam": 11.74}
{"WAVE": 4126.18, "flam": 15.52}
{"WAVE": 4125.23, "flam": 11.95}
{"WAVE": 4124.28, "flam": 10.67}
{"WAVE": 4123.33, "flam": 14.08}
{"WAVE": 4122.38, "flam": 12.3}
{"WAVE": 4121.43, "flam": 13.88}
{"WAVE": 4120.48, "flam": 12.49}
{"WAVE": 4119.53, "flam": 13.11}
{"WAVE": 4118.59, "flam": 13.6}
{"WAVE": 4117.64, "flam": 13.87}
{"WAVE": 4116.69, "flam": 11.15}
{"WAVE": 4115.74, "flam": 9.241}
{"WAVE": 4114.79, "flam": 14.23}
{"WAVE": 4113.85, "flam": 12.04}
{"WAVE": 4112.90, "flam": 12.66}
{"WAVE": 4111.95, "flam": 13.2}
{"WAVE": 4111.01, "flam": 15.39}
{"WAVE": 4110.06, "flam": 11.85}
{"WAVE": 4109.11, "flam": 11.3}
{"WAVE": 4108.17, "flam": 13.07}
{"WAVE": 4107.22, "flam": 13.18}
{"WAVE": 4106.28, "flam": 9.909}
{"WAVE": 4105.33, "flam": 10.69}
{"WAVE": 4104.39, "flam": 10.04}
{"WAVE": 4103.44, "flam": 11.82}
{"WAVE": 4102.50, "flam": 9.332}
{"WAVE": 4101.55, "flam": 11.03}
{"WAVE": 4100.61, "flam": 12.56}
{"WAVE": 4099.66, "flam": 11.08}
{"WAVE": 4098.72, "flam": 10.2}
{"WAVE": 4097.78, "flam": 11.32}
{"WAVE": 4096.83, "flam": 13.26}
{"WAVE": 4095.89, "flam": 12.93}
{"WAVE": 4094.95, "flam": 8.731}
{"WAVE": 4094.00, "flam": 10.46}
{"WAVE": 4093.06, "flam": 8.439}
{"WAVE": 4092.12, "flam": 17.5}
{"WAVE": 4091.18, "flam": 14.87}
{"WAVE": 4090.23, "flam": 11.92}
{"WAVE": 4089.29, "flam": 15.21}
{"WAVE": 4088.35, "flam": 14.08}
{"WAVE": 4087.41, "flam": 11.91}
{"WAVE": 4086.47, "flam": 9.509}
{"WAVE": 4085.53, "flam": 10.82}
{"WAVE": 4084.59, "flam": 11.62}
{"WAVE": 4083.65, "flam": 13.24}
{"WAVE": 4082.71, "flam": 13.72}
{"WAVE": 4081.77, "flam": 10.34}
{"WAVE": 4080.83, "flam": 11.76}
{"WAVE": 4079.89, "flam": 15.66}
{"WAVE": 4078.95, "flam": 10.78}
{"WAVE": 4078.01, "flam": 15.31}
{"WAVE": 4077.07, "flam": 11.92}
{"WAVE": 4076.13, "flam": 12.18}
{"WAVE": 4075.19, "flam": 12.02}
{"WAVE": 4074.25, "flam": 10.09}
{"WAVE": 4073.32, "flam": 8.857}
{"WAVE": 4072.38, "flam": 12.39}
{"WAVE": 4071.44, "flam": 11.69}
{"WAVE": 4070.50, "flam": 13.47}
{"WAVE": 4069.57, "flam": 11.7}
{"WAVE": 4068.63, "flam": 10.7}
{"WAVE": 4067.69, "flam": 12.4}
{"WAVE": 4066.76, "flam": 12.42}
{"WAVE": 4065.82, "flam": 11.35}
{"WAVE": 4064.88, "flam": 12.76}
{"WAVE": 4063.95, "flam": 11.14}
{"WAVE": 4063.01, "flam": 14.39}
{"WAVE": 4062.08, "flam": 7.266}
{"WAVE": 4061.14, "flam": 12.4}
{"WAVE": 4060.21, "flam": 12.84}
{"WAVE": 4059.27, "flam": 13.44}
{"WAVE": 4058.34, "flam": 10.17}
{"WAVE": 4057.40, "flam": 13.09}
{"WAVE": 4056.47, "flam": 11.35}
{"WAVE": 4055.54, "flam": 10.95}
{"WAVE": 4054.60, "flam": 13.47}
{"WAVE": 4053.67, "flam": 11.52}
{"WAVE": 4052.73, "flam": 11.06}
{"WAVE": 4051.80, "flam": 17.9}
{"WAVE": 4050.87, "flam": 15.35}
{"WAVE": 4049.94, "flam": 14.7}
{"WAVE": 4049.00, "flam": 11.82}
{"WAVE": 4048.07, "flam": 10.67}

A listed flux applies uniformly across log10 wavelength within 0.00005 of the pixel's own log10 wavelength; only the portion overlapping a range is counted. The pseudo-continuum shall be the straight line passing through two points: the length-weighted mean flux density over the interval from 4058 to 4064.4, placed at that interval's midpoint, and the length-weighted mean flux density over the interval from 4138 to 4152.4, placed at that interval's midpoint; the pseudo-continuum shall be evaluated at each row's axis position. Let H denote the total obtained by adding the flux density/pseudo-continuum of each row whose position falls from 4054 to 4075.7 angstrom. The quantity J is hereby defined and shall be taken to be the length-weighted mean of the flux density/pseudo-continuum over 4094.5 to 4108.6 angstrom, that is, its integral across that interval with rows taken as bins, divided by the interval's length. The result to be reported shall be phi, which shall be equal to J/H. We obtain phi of 0.04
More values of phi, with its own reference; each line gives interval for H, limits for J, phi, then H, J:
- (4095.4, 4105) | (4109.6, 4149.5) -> 0.11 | 10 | 1.08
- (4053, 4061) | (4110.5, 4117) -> 0.13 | 8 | 1.07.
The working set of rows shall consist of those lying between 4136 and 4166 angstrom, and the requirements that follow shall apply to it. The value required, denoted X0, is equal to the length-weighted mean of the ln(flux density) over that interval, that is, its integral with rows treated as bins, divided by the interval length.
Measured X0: 2.47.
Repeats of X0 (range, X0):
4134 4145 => 2.51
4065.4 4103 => 2.47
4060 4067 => 2.45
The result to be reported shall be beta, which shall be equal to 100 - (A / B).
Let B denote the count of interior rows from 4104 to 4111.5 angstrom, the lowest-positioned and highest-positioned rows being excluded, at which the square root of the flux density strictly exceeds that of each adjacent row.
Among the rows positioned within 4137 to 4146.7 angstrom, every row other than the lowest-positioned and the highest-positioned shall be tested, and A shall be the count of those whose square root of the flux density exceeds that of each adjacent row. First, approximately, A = 2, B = 2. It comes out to 99.0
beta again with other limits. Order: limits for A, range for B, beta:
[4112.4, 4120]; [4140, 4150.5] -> 99.3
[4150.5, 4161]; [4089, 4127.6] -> 99.8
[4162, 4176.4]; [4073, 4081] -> 98.3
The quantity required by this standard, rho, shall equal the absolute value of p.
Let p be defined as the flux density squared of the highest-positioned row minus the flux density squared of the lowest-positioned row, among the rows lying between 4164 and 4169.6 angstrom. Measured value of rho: 76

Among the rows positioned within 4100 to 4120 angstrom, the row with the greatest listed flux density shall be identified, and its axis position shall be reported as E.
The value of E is 4111.01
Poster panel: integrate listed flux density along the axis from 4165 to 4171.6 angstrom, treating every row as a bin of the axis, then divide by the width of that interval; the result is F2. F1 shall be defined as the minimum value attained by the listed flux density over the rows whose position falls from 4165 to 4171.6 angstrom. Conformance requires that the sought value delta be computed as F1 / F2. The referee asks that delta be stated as 0.68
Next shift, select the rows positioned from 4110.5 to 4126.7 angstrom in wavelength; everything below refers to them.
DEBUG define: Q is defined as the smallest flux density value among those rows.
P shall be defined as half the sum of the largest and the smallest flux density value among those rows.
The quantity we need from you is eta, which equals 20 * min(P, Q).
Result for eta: 185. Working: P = 12.4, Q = 9.241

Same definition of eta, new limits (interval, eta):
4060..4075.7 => 145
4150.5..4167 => 157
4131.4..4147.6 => 178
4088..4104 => 169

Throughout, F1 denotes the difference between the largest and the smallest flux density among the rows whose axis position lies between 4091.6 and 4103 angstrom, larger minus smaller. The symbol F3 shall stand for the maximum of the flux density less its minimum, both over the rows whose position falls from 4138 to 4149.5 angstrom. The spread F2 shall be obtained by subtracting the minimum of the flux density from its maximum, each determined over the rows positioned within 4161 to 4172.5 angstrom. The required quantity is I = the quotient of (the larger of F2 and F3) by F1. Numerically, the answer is 0.9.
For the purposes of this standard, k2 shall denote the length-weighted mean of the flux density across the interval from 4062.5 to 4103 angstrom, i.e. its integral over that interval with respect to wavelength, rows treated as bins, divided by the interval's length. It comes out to 12.0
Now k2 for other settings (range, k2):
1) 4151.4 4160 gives 10.5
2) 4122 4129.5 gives 13.2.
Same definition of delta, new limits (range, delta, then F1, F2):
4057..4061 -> 0.82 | 10.17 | 12.4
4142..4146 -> 0.77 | 8.901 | 11.5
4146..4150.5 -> 0.67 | 8.015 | 11.9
